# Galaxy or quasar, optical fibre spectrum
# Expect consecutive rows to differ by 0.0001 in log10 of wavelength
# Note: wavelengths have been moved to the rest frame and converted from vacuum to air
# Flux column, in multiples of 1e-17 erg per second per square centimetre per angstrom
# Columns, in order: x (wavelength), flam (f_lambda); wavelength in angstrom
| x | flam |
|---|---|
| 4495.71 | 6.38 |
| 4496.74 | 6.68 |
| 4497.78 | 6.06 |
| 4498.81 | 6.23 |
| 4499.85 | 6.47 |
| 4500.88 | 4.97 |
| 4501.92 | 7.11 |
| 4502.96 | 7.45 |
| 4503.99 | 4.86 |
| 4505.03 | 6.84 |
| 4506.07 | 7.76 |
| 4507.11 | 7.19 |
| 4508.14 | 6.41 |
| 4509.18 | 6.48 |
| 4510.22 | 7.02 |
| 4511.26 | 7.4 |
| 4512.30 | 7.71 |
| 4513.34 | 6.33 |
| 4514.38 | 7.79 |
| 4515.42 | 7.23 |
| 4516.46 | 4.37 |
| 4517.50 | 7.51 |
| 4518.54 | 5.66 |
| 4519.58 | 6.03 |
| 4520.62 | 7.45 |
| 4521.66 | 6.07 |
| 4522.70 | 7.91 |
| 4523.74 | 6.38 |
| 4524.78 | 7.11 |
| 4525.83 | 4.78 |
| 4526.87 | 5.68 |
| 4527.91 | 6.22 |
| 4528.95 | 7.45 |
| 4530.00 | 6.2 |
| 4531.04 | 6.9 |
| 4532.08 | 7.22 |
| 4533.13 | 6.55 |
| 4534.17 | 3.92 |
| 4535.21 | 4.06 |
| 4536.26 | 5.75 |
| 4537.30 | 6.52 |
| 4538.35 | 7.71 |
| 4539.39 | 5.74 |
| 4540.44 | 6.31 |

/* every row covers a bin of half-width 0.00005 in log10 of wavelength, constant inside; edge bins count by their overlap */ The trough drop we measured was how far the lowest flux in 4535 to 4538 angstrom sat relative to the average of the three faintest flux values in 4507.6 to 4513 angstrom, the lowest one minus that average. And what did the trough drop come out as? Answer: -2.6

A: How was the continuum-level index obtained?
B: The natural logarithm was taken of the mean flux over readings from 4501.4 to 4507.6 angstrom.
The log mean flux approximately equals 1.93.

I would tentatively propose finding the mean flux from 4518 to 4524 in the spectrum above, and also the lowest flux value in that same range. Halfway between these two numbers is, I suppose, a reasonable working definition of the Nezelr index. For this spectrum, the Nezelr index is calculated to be 6.1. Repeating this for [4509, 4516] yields 6.7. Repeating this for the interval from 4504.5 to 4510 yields 6.7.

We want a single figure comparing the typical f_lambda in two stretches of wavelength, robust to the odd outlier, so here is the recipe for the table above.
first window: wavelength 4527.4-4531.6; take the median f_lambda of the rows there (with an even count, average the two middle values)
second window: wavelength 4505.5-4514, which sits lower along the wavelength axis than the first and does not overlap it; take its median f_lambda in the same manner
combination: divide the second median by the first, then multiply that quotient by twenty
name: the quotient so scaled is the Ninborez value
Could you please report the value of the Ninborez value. 21.7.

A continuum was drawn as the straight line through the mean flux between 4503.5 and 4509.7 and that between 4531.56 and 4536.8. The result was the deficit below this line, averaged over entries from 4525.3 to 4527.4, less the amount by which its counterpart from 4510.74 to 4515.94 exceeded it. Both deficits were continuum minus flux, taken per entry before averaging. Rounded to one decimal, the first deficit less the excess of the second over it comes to 2.1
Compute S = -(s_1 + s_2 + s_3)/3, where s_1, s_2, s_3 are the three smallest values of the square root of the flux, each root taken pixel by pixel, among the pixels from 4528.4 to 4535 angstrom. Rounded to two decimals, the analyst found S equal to -2.34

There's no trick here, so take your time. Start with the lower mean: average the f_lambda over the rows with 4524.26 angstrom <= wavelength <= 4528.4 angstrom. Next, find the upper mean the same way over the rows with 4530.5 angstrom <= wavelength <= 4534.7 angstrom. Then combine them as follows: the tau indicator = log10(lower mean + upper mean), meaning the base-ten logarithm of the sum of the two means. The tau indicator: 1.08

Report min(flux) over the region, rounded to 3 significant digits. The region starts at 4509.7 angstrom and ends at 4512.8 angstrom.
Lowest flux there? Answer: 7.02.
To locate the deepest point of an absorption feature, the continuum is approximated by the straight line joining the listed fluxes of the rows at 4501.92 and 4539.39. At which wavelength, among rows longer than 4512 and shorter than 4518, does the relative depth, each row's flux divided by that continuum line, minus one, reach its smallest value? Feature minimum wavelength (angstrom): 4516.46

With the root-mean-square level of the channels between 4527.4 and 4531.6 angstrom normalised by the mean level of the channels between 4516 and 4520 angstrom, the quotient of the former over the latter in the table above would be 1.14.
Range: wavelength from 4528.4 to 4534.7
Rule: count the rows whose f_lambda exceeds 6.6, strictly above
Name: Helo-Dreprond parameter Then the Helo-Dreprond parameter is 3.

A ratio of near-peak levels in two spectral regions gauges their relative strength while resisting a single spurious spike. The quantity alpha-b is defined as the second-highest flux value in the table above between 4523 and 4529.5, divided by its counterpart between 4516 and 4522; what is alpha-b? 0.95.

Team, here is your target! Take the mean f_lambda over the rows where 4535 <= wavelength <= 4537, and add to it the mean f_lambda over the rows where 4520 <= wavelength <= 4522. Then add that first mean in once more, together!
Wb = 17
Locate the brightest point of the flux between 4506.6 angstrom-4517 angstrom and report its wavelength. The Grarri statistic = 4514.38 angstrom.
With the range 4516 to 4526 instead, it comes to 4522.70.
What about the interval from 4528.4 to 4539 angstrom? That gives 4538.35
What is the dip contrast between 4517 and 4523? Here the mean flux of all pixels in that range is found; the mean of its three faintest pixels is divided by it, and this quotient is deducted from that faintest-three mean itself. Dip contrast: 5.0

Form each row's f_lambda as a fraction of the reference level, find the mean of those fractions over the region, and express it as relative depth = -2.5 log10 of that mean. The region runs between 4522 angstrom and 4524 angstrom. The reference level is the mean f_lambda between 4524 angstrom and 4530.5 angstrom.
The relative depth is -0.15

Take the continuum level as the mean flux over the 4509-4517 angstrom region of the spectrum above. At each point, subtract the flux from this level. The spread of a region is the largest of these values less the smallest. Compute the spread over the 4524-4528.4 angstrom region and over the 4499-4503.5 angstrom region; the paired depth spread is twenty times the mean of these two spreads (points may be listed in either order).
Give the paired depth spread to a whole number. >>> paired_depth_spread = 48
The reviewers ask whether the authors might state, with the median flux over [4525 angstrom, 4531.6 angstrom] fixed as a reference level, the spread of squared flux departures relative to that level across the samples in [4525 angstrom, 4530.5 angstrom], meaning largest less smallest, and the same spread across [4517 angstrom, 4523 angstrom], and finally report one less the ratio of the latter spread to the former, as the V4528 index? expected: -0.40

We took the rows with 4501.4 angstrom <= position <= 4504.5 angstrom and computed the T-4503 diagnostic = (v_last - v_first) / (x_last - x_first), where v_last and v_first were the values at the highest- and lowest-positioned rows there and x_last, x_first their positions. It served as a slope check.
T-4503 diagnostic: -1.1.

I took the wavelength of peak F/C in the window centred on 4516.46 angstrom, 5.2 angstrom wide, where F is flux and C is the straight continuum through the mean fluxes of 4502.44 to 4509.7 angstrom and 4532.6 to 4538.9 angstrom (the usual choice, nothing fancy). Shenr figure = 4514.38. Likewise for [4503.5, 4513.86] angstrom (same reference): 4512.30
